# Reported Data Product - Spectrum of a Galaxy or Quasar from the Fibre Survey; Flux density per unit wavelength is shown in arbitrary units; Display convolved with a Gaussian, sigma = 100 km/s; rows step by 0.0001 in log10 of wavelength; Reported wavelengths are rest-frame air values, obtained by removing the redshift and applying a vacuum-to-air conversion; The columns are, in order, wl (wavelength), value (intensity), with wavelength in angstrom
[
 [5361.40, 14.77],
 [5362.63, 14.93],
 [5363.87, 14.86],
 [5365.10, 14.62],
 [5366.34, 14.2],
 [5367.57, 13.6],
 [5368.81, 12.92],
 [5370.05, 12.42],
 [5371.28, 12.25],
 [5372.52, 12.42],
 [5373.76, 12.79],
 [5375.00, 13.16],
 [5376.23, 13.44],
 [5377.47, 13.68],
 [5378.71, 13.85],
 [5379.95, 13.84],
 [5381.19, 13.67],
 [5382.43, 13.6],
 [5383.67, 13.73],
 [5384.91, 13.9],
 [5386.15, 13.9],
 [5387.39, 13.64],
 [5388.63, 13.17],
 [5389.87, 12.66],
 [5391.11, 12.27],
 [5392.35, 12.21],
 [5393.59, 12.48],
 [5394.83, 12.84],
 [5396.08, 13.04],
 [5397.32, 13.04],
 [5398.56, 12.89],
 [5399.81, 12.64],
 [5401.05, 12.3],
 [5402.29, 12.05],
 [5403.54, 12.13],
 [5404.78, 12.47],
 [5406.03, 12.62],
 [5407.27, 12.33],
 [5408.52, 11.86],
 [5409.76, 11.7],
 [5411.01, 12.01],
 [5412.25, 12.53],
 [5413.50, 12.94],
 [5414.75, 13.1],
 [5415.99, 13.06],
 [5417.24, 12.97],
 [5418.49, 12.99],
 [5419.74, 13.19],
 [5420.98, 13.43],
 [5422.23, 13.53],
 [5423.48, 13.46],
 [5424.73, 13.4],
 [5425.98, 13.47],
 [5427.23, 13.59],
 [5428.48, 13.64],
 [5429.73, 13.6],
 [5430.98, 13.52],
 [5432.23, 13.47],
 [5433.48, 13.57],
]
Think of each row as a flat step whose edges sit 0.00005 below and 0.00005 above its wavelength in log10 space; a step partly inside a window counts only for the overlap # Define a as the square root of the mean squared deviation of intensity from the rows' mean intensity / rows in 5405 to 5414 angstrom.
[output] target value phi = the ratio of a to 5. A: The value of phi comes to 0.083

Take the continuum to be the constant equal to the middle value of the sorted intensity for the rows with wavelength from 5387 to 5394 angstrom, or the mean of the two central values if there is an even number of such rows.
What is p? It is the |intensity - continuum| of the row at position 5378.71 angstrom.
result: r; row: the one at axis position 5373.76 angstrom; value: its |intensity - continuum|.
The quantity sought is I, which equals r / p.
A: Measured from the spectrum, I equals 0.2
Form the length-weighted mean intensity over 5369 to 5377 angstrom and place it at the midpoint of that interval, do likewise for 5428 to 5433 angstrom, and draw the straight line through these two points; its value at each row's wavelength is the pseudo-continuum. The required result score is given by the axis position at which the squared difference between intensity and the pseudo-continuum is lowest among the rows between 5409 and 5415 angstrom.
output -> 5414.75 angstrom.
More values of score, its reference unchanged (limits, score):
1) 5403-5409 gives 5406.03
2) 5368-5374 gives 5373.76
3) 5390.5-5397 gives 5396.08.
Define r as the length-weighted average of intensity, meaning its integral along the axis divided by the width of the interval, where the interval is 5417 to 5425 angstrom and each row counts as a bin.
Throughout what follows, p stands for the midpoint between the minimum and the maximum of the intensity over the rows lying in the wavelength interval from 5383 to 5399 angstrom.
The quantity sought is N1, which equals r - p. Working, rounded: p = 13.1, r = 13.3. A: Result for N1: 0.2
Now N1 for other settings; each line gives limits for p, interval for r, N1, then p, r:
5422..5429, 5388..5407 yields -0.9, 13.5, 12.6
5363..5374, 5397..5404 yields -1.1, 13.6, 12.5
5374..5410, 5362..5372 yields 0.9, 12.8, 13.7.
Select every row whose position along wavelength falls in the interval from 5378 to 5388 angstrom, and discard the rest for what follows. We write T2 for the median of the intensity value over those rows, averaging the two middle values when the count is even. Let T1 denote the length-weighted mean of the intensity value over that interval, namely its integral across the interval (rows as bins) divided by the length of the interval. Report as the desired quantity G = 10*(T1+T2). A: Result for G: 275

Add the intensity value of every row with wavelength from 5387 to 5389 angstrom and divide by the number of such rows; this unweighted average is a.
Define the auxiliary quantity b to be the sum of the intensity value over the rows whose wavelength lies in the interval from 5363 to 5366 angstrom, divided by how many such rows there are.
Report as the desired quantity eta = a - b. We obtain -1.3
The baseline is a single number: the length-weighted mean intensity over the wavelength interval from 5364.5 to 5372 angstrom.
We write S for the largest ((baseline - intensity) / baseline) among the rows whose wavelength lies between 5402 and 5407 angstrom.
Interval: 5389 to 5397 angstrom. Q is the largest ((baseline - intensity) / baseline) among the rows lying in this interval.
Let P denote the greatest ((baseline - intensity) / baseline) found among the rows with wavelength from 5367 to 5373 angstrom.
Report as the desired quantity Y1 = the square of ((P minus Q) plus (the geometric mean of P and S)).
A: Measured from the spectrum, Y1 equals 0.0071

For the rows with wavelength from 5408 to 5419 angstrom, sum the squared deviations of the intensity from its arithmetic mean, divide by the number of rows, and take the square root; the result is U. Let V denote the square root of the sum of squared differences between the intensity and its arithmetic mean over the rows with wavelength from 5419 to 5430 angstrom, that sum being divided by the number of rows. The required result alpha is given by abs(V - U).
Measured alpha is 0.41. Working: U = 0.5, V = 0.13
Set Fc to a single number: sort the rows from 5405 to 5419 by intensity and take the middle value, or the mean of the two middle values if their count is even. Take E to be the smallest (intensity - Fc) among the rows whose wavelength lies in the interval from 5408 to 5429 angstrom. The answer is -0.9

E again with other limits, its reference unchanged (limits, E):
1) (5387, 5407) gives -0.6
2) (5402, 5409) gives -0.8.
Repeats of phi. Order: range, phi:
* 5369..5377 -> 0.086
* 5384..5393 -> 0.136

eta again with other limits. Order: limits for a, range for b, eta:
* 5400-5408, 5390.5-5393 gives 0.1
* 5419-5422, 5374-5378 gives -0.1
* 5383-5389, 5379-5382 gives -0.1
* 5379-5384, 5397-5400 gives 0.9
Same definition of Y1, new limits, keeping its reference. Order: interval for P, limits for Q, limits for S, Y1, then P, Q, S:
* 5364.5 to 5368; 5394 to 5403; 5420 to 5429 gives 0.0110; -0.021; 0.09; -0.01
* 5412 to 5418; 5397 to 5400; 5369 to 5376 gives 0.0059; 0.059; 0.05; 0.08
